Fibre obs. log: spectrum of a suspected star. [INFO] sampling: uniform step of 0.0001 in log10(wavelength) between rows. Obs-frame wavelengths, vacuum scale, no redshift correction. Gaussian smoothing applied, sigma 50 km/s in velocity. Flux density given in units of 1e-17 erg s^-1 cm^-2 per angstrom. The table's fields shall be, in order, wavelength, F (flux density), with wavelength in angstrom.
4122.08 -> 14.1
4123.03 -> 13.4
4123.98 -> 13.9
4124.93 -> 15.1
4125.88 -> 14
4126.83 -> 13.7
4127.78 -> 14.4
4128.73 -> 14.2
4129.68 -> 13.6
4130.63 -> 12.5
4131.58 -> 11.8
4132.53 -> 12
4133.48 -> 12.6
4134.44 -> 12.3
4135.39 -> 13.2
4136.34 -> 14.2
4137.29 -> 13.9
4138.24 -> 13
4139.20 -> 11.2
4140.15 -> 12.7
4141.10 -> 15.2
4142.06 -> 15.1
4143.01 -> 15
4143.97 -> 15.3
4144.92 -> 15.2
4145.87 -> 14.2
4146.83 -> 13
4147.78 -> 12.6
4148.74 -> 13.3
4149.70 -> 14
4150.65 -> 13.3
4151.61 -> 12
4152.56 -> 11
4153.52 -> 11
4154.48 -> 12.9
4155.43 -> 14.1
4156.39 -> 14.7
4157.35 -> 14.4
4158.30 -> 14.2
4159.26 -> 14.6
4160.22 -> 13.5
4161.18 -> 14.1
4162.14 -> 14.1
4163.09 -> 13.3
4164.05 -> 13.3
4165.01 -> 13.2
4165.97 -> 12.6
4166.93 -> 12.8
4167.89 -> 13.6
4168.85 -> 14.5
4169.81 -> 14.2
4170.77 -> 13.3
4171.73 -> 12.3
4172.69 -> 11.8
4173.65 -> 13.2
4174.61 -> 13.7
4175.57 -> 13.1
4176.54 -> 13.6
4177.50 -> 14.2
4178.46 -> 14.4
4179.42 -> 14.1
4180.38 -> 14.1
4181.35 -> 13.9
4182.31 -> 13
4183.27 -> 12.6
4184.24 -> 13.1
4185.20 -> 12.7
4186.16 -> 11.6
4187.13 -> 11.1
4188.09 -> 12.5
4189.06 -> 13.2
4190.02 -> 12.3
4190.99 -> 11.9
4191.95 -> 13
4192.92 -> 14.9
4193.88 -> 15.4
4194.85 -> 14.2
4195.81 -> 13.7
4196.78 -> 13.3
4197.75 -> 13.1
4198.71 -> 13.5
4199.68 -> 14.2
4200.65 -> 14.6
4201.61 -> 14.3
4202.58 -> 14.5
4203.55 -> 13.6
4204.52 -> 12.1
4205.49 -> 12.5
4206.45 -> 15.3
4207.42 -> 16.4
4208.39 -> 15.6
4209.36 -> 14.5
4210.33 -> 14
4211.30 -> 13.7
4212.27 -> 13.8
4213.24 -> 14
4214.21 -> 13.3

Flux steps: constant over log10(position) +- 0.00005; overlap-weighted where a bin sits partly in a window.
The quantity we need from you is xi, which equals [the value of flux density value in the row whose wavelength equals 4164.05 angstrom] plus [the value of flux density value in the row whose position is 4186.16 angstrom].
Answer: 24.9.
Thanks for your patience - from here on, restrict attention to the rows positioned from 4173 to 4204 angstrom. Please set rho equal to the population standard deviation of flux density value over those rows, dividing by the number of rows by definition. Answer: 0.95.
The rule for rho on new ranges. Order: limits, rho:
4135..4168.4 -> 1.12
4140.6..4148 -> 1.01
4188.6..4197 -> 1.08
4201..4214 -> 1.12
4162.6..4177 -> 0.66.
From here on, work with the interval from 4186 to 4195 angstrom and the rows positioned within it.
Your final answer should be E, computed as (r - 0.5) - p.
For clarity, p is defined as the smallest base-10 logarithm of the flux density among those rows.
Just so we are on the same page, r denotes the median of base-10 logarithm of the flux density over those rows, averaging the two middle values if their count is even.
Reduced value -0.440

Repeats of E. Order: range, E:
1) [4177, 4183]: -0.465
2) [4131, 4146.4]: -0.417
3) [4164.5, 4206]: -0.421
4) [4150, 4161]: -0.411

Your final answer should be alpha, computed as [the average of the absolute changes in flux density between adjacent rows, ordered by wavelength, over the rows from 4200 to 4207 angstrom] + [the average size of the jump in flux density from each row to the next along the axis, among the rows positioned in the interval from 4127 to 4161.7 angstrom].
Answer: 1.77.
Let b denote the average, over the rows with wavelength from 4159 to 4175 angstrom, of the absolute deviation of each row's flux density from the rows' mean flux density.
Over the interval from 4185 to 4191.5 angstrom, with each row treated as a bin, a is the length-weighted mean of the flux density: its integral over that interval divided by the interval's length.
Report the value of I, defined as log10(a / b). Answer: 1.32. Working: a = 12.17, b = 0.58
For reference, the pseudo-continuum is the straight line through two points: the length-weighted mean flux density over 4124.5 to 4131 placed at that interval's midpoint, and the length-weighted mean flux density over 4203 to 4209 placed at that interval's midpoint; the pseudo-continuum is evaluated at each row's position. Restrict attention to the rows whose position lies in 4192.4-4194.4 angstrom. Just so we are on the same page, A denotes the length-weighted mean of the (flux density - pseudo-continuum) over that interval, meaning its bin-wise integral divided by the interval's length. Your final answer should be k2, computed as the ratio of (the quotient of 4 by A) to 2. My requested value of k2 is 2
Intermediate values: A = 0.9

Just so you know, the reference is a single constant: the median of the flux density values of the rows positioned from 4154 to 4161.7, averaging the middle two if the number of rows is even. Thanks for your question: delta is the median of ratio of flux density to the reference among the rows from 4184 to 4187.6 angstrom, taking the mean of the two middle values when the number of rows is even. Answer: 0.86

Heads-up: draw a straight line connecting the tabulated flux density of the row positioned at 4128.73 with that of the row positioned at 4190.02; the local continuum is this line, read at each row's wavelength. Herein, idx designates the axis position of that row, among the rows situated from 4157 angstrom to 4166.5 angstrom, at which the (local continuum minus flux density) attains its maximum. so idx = 4165.97 angstrom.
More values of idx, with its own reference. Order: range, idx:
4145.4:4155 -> 4152.56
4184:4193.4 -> 4187.13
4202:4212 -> 4204.52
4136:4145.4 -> 4139.20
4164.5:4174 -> 4172.69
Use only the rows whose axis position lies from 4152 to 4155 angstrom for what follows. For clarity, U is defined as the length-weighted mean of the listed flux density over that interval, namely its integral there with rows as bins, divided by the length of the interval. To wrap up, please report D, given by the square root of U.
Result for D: 3.42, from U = 11.7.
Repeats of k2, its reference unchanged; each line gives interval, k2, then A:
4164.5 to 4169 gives -2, -0.8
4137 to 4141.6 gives -2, -0.8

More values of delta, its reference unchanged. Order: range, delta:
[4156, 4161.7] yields 1.01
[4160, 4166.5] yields 0.94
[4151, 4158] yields 0.91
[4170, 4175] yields 0.93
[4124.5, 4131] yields 0.99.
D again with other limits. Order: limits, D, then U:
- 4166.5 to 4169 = 3.68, 13.5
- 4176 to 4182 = 3.74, 14.0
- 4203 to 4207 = 3.67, 13.4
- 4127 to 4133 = 3.62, 13.1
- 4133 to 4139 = 3.62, 13.1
